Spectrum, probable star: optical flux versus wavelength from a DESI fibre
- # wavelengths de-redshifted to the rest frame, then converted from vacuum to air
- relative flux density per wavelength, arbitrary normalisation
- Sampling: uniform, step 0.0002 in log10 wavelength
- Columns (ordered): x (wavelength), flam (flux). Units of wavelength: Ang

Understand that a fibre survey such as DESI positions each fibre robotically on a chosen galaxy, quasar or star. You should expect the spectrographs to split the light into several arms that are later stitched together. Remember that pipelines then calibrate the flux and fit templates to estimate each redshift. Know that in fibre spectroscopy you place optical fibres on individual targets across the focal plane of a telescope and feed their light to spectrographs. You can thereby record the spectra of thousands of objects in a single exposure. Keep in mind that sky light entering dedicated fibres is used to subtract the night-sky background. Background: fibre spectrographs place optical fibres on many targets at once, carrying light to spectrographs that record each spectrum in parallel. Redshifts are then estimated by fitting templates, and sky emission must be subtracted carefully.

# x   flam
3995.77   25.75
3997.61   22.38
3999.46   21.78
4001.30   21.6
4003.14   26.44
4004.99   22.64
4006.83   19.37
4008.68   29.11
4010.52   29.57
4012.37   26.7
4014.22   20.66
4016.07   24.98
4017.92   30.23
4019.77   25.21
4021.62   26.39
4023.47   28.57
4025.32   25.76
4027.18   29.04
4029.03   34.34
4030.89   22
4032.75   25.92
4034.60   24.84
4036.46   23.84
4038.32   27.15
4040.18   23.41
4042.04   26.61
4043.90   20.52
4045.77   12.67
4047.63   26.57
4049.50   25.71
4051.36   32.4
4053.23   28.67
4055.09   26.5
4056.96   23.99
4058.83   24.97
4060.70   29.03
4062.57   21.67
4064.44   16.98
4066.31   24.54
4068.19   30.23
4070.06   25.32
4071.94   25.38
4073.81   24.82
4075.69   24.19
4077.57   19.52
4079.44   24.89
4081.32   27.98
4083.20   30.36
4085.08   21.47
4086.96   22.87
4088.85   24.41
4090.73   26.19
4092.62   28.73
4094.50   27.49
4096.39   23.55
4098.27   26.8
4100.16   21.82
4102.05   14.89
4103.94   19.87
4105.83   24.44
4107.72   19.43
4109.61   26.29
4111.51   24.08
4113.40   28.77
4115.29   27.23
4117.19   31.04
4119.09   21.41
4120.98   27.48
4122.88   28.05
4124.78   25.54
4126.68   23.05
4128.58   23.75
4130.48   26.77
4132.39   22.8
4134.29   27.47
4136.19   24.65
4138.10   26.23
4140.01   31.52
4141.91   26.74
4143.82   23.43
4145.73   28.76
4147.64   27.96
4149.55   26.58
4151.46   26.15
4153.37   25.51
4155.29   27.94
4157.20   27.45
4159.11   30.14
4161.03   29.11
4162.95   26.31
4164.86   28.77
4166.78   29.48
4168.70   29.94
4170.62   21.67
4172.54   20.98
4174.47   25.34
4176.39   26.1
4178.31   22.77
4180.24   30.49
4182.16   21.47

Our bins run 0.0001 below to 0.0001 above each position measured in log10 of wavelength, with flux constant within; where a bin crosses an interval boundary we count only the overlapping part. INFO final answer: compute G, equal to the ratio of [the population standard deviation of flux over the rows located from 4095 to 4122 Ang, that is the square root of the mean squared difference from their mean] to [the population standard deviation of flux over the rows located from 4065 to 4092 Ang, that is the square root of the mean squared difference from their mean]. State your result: 1.4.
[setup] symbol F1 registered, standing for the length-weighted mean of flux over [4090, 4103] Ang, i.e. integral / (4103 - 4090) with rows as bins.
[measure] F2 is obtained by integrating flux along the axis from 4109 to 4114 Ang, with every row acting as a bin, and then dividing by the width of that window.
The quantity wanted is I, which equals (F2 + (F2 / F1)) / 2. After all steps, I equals 13.6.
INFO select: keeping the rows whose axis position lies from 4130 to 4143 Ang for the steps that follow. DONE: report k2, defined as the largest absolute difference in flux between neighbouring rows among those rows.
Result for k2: 5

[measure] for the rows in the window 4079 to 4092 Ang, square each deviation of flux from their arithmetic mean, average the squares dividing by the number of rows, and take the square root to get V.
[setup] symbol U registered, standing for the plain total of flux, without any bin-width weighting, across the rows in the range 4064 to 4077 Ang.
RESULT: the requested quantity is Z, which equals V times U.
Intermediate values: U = 171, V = 2.8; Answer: 480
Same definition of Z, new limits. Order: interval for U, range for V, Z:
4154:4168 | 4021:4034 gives 703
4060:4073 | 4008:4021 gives 540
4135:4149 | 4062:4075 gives 708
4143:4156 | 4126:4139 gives 323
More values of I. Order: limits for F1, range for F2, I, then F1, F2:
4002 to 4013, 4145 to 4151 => 14.3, 25.5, 27.6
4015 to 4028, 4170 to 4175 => 11.6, 27.1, 22.5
